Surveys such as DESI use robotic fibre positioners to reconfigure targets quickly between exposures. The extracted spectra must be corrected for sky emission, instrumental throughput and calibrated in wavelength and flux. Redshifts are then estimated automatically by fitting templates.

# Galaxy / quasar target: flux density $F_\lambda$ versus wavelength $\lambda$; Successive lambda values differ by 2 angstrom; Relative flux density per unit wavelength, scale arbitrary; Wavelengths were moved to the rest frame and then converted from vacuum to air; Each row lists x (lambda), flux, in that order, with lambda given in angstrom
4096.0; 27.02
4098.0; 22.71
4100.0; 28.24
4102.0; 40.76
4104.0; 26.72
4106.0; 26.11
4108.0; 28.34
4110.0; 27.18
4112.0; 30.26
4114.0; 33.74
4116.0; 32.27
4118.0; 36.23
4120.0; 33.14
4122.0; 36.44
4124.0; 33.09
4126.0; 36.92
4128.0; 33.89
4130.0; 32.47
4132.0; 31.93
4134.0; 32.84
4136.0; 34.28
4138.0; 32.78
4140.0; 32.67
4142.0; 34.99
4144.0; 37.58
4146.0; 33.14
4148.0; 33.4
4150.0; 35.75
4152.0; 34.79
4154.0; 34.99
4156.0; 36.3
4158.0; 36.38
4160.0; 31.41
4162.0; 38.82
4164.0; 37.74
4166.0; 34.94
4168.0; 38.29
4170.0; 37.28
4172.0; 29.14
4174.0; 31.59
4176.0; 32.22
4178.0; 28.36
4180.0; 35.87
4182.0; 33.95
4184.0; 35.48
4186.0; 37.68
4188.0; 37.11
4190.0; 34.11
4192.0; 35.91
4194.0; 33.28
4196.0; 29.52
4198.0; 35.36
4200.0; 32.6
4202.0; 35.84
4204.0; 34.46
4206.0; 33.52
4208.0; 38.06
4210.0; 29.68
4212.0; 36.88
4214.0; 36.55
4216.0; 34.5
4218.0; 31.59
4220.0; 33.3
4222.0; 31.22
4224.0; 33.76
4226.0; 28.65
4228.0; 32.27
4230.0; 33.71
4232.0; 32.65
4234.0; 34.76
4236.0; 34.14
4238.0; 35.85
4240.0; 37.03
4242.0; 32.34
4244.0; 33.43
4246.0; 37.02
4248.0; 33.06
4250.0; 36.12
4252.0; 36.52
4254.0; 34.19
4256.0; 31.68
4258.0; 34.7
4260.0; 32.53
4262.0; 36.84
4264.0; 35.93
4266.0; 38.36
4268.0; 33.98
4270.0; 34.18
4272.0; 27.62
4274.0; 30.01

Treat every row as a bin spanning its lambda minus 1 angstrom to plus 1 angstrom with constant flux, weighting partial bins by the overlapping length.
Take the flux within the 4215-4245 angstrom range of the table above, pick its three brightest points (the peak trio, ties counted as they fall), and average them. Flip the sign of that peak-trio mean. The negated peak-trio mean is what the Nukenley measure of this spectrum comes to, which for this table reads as -35.9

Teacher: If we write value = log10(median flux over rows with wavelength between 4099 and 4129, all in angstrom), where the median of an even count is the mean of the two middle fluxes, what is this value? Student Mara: 1.52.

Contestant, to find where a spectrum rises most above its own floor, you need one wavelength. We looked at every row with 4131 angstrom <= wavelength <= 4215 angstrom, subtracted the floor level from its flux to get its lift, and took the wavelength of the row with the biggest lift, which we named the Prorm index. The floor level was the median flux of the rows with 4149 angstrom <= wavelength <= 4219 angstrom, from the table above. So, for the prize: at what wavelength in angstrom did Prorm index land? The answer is 4162.0 angstrom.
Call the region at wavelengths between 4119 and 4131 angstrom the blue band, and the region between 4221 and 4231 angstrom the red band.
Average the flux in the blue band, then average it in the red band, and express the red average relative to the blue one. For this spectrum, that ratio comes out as 0.93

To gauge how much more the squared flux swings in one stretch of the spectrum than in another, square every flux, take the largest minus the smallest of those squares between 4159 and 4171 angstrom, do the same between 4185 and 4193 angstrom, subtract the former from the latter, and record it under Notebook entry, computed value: -264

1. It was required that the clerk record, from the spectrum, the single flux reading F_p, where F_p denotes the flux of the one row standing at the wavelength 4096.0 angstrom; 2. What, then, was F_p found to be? 27.02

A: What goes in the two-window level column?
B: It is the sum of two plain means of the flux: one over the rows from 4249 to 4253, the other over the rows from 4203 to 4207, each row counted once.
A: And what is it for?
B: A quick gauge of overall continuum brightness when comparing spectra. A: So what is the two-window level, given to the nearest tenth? 70.3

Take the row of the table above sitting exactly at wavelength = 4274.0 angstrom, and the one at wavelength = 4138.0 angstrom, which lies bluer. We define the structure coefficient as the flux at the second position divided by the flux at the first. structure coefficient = 1.09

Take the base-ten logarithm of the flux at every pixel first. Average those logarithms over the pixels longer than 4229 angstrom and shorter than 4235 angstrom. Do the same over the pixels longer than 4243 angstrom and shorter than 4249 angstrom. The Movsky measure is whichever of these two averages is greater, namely 1.54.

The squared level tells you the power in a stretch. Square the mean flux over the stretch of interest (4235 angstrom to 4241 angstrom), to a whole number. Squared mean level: 1273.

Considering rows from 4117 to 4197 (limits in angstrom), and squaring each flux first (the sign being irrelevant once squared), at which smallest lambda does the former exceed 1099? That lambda 4118.0 angstrom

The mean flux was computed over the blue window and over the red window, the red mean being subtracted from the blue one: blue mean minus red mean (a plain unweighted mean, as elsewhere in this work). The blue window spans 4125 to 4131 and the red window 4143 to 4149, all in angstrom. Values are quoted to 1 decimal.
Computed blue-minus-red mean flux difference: -0.3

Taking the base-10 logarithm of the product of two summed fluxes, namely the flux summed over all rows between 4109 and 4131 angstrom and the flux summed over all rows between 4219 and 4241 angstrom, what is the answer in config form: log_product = 5.128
